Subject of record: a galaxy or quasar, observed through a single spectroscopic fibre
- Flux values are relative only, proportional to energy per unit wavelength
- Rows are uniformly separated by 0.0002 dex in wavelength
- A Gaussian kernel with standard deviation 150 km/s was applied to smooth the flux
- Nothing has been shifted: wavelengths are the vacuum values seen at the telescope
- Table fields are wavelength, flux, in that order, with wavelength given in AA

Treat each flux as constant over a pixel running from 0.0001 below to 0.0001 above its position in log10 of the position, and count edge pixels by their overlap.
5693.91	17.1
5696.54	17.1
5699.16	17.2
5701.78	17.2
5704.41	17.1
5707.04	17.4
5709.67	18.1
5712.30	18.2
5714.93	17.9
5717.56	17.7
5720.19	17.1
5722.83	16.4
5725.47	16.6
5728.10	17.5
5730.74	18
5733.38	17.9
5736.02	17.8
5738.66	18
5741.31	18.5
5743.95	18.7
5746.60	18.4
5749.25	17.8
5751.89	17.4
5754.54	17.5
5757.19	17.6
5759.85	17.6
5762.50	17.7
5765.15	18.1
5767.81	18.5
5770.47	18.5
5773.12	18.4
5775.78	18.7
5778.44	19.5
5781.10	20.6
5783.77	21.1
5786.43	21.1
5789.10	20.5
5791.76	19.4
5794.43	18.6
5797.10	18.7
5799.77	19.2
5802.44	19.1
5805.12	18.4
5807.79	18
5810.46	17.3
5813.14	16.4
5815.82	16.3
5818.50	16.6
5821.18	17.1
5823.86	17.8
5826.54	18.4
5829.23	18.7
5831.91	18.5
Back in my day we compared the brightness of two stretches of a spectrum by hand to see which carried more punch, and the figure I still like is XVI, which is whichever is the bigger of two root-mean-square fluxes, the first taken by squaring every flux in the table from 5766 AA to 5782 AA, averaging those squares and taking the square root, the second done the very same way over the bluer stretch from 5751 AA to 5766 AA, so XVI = 19.0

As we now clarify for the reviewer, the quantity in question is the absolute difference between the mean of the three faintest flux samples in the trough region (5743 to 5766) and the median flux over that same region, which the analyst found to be 0.20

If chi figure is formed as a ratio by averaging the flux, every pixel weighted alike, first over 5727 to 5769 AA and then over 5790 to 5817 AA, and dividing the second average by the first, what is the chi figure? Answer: 1.01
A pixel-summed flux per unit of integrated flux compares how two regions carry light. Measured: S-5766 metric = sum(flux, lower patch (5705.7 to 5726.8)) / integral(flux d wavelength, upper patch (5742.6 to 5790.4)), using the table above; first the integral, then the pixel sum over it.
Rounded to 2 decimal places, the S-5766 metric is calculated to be 0.16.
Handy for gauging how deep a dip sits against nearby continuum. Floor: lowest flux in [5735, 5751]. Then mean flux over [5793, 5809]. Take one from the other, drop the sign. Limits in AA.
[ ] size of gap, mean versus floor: 0.87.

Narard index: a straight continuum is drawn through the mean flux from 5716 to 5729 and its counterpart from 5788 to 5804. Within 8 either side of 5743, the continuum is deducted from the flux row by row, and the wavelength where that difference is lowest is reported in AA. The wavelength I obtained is 5749.25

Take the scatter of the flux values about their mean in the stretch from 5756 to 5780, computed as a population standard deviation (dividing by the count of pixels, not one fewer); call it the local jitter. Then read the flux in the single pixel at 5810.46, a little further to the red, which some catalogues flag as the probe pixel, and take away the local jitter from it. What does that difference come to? 16.7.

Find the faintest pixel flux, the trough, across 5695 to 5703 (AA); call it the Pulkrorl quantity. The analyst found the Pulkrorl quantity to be 17.1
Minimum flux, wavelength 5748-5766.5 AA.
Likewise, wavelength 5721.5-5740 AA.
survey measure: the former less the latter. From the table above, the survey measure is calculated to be 1.0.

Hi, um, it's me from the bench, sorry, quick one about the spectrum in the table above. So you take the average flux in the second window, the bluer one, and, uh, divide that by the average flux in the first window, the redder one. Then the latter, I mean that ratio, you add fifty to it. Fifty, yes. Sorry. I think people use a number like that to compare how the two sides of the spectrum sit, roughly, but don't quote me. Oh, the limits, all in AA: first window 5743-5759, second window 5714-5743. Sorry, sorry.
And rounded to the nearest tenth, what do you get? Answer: 51.0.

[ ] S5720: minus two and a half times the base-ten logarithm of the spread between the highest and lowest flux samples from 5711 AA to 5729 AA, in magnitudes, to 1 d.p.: -0.6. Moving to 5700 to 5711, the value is 0.0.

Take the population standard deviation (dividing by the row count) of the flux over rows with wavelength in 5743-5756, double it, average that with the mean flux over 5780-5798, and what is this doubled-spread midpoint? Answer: 10.5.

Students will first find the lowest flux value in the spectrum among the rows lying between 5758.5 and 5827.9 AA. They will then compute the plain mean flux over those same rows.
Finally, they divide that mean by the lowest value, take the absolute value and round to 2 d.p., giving 1.14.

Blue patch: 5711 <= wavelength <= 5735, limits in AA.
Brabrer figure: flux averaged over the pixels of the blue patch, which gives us 17.5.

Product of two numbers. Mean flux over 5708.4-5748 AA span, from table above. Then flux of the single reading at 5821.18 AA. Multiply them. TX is 304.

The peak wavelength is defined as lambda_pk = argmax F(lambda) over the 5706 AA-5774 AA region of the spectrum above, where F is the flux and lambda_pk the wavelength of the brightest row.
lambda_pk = 5743.95 AA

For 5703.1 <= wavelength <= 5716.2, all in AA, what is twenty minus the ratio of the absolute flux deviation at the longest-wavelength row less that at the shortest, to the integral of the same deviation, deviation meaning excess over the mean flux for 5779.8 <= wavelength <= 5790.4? 20.0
